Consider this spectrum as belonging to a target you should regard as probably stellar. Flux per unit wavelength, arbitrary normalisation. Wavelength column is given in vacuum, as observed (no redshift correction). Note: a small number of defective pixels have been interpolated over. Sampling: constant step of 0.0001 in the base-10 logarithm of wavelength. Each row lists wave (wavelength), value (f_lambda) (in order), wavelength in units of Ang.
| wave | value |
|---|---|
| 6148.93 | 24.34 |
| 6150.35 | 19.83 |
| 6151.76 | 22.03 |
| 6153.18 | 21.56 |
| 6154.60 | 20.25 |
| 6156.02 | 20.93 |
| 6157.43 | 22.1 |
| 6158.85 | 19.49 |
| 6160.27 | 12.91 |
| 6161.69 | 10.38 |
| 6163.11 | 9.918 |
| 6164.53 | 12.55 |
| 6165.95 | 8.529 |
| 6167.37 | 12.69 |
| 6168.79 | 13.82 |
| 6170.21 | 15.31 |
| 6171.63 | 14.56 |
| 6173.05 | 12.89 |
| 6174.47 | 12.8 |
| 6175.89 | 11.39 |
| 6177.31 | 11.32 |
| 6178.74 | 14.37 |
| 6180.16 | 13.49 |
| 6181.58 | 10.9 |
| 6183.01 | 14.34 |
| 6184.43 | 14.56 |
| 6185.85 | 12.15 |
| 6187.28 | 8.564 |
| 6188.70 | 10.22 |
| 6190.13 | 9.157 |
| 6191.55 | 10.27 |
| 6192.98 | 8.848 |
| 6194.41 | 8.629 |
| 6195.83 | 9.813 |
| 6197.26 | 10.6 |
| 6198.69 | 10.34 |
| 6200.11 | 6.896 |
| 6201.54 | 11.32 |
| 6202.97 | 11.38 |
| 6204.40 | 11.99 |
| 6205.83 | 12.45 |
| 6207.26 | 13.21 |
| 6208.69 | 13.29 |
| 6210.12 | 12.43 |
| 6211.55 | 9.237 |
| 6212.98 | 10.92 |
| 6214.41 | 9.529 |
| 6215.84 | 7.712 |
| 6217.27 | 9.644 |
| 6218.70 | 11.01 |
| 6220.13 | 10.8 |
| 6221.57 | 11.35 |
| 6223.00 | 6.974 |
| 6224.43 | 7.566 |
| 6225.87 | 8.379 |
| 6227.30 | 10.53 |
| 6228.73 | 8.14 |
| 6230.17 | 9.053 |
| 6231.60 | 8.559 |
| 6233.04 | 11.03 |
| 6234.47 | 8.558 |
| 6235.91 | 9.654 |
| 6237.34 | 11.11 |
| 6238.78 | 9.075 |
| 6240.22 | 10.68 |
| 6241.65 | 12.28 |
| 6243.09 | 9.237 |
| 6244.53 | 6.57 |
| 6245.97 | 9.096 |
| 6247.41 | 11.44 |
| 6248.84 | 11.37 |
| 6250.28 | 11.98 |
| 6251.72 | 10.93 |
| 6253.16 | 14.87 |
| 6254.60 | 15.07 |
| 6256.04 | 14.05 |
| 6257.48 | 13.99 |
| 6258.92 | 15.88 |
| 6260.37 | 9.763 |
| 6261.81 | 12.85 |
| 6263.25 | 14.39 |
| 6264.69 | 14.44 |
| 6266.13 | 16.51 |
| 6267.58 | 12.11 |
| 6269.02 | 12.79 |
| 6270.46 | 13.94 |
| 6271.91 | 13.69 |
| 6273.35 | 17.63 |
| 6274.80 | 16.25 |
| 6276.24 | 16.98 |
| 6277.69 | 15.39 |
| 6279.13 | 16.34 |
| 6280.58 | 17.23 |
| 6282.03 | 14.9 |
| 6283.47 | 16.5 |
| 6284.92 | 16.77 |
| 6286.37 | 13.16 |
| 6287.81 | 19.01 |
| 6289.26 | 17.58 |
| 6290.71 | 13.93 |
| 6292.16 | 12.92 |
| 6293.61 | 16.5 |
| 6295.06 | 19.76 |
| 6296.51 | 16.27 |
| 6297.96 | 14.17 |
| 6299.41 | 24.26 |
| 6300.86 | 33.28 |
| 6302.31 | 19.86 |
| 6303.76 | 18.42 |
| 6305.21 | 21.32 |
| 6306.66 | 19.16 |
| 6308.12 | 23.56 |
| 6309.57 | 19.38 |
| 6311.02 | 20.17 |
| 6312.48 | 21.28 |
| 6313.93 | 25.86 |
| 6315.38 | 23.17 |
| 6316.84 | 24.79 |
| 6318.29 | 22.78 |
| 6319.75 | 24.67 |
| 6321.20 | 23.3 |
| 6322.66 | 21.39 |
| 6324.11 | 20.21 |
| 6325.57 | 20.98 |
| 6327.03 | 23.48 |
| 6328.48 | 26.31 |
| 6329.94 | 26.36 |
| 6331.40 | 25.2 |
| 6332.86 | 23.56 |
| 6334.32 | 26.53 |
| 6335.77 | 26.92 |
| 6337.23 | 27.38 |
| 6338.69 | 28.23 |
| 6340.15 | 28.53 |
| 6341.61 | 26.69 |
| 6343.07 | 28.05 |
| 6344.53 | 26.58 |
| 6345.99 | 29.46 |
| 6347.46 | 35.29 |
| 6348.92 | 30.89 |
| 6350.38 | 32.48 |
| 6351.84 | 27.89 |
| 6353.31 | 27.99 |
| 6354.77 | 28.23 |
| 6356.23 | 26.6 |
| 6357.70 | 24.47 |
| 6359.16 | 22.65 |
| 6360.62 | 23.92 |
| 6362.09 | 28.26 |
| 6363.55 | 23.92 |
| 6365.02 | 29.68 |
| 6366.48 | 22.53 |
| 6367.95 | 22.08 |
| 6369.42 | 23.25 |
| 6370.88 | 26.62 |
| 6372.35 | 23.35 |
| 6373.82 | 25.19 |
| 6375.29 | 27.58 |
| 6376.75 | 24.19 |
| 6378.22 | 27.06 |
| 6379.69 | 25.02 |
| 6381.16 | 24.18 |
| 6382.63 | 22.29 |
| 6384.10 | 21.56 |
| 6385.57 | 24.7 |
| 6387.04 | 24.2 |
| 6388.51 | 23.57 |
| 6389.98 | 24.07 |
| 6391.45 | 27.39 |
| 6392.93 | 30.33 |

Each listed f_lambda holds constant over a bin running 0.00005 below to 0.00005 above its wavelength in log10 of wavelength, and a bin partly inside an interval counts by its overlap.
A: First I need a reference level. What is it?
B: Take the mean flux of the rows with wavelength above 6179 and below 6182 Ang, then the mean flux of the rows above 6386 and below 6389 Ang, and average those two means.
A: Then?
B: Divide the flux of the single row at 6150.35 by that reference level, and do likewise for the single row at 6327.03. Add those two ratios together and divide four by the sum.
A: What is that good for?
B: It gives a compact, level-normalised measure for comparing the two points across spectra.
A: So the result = 1.7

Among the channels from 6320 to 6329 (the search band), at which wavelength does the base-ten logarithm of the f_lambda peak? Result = 6328.48 Ang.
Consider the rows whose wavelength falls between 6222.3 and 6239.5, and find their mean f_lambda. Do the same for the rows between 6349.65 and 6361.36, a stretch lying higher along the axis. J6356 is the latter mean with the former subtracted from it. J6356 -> 17.7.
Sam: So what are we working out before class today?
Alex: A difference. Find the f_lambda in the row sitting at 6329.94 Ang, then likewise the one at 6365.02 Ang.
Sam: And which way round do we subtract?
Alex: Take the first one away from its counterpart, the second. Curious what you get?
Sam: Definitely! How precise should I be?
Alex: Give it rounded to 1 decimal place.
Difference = 3.3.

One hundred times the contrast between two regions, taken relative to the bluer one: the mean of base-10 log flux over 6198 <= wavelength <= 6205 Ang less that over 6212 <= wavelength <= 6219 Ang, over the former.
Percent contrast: 2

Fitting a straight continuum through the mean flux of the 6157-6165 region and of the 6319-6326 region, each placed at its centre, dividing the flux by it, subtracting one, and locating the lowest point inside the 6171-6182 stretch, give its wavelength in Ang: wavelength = 6181.58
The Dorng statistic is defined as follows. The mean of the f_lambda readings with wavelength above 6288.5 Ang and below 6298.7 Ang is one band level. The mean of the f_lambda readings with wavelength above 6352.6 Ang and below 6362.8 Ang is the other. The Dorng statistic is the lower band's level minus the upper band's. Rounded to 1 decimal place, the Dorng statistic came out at -10.1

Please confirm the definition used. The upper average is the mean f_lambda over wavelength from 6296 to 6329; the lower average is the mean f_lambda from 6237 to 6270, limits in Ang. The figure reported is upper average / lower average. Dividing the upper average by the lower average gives 1.8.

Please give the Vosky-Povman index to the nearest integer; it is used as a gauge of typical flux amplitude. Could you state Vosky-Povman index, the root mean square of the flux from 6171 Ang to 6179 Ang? 13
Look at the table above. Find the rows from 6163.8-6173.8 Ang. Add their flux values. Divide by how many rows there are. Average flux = 12.9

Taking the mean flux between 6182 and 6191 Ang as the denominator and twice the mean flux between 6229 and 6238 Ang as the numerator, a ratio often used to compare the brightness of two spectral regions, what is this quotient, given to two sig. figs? 1.7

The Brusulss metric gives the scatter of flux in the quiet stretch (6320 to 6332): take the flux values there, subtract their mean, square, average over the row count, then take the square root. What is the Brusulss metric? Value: 2.3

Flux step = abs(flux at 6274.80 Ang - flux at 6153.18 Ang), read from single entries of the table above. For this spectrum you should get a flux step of 5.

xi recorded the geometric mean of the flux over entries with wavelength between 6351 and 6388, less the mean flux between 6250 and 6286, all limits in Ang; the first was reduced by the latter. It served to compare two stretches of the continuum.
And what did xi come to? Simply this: 10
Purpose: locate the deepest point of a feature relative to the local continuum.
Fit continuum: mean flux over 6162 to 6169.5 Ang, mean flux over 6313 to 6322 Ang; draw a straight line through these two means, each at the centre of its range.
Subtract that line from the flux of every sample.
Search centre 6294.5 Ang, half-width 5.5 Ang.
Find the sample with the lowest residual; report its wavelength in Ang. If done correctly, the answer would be 6292.16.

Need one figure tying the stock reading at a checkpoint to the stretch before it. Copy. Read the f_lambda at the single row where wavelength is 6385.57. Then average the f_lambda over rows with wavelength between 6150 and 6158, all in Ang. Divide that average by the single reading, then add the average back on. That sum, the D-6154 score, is 22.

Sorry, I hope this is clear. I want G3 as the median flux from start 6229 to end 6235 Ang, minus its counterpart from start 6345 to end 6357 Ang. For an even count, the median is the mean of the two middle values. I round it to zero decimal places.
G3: -20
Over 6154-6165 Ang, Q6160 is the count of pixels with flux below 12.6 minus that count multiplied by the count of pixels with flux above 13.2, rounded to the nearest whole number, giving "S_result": -9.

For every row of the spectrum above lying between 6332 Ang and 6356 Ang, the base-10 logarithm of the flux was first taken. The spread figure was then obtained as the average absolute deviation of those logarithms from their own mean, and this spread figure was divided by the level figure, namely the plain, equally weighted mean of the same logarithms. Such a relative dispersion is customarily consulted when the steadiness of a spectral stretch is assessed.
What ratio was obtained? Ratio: 0.02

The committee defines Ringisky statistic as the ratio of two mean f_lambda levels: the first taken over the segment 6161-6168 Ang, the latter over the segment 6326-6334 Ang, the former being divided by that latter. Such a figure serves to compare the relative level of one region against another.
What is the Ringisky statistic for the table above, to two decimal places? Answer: 0.43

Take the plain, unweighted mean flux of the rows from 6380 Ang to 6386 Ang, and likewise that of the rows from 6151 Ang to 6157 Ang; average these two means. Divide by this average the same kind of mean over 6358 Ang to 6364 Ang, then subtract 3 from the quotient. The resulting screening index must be -1.89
